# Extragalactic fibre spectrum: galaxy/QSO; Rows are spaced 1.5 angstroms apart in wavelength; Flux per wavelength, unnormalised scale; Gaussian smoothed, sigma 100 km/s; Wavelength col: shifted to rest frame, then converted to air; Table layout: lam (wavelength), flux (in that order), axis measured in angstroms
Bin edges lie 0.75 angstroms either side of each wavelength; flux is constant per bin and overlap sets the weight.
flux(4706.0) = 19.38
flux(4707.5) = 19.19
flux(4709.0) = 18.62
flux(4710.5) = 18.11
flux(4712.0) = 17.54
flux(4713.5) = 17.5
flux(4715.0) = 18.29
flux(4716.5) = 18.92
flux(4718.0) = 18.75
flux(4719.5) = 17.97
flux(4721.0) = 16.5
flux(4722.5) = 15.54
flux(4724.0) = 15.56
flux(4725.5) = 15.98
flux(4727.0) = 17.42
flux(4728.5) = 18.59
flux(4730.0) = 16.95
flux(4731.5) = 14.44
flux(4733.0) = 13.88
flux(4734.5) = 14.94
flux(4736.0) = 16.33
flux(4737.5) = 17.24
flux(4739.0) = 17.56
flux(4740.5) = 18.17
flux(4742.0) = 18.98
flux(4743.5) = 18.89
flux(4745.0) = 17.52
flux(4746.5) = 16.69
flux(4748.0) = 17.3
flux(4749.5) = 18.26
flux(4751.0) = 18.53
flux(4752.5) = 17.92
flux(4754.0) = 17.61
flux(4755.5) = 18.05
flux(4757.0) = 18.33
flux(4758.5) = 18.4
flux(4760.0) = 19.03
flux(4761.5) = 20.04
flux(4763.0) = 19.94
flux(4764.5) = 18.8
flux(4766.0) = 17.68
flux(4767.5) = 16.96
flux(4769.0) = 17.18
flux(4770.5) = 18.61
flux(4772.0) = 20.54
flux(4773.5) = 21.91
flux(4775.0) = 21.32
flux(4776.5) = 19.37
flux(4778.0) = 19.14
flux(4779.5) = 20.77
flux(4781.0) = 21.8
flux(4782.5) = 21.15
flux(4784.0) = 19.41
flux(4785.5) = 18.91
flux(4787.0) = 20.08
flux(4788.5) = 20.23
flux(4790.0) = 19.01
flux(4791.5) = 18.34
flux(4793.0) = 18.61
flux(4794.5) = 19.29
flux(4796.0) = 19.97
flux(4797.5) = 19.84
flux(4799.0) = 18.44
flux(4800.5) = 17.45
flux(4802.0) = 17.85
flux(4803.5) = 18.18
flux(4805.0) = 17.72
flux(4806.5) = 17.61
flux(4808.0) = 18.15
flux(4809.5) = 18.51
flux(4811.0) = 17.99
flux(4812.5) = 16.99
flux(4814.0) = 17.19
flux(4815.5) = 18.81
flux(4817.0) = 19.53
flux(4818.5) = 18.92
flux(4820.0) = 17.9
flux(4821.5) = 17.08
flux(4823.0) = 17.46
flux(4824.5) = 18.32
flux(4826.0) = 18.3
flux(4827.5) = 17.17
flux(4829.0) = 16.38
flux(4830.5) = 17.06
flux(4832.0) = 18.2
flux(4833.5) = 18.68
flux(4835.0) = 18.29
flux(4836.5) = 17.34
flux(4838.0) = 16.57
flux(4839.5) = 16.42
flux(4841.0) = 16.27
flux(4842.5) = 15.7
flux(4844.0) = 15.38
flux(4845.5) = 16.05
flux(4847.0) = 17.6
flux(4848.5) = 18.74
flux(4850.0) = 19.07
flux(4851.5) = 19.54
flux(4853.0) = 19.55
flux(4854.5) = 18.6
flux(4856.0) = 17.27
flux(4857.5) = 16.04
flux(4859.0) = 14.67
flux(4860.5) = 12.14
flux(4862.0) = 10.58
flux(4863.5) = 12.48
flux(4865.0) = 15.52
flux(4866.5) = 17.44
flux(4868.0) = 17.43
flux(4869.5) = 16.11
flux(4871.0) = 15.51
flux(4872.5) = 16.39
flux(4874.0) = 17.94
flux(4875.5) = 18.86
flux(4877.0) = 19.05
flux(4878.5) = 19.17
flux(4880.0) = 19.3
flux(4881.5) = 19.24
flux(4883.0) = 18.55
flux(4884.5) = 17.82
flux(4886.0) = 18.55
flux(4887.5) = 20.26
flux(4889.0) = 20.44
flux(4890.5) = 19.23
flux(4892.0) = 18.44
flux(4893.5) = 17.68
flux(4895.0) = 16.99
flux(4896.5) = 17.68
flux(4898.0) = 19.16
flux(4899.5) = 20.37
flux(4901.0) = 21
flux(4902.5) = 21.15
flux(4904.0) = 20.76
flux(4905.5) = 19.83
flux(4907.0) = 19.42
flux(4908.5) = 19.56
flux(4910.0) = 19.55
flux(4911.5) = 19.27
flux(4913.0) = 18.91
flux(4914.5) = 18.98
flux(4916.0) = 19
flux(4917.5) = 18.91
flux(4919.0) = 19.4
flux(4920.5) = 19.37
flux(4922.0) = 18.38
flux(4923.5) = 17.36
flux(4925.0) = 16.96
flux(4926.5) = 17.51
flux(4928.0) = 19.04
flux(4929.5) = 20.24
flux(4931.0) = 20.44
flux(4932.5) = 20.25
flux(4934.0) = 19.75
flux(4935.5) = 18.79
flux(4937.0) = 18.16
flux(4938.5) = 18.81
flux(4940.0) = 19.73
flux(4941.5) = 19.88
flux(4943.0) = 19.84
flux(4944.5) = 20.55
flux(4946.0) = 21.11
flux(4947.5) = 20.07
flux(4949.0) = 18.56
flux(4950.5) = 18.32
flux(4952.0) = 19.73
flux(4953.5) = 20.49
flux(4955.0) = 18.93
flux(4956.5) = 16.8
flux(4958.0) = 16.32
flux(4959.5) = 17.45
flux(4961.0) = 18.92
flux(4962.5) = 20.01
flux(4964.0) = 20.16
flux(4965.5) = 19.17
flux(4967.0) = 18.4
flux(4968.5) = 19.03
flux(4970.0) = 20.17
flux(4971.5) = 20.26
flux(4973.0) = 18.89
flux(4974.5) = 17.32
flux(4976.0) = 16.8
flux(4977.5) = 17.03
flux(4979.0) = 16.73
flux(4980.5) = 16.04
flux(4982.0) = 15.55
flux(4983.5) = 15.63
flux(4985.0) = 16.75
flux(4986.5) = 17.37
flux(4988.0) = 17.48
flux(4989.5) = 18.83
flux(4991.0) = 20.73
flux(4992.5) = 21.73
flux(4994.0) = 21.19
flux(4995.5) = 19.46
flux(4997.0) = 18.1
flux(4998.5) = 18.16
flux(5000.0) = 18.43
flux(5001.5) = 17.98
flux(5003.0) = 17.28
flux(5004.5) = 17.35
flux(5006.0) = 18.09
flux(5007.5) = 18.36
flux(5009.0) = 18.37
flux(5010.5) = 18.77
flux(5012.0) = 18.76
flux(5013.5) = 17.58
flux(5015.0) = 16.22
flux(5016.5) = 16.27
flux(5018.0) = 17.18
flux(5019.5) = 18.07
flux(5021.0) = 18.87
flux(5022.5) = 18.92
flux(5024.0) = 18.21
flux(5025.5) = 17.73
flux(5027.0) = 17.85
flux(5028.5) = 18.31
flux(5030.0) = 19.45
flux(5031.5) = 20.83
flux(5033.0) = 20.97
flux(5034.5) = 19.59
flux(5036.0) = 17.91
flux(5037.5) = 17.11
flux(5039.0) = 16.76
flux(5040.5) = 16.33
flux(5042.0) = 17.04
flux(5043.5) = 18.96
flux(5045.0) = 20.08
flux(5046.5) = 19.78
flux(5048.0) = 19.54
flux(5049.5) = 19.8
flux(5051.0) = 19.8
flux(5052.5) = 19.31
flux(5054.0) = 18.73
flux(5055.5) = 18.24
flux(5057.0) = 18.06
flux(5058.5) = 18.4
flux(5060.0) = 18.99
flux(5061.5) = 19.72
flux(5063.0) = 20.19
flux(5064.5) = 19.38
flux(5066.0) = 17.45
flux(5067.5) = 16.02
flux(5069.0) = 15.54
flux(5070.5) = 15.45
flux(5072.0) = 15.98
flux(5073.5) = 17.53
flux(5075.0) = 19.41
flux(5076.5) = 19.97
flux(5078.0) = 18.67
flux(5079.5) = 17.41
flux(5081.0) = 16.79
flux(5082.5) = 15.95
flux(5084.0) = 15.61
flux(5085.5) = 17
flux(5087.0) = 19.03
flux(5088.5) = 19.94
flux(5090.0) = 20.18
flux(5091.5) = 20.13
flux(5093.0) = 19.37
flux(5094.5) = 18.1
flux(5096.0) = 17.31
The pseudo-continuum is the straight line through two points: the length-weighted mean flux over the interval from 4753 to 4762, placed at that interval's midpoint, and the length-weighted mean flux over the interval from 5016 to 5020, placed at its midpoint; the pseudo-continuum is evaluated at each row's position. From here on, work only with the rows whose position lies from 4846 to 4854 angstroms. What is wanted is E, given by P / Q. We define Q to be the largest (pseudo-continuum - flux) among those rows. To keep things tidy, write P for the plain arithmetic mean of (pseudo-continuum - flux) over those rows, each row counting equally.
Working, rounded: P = -0.9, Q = 0.5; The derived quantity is -1.9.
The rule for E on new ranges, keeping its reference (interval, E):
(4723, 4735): 0.6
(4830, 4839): 0.3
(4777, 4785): 2.8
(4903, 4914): 1.6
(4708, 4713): 0.6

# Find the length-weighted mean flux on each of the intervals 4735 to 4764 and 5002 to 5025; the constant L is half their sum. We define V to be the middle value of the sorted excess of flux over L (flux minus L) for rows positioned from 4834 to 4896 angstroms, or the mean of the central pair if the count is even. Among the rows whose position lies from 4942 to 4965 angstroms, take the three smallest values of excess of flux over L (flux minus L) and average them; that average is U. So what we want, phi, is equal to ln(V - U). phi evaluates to -0.3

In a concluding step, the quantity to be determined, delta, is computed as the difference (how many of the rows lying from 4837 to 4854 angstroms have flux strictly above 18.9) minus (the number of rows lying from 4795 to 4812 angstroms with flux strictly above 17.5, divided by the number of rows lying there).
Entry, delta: 2.1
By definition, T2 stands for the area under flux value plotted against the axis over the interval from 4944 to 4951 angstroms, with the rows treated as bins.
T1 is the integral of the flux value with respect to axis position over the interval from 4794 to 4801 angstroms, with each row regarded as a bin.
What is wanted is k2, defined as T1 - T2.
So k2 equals -5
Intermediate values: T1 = 133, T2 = 138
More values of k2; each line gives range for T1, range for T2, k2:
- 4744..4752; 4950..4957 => 9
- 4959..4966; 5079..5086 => 19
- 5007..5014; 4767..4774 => -4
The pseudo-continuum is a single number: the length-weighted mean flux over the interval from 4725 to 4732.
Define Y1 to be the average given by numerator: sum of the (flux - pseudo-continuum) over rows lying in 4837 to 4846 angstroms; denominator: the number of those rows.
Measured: -0.7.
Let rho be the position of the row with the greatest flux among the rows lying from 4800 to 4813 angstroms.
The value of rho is 4809.5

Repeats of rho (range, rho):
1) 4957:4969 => 4964.0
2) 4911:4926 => 4919.0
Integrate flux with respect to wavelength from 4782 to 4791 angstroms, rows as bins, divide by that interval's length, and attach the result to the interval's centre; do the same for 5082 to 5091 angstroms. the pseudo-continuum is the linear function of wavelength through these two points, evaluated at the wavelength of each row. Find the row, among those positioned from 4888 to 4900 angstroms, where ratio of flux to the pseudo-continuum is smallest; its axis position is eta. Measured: 4895.0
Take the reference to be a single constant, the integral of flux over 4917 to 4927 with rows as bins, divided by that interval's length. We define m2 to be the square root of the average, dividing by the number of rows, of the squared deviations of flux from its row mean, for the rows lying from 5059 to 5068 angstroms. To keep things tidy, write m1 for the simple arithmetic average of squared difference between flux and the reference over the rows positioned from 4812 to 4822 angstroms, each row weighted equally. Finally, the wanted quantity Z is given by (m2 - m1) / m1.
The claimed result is 0.5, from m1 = 1.0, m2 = 1.4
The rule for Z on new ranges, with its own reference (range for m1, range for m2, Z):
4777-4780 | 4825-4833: -0.8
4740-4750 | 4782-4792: 0.3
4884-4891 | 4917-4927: -0.5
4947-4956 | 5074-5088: -0.2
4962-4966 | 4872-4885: -0.6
